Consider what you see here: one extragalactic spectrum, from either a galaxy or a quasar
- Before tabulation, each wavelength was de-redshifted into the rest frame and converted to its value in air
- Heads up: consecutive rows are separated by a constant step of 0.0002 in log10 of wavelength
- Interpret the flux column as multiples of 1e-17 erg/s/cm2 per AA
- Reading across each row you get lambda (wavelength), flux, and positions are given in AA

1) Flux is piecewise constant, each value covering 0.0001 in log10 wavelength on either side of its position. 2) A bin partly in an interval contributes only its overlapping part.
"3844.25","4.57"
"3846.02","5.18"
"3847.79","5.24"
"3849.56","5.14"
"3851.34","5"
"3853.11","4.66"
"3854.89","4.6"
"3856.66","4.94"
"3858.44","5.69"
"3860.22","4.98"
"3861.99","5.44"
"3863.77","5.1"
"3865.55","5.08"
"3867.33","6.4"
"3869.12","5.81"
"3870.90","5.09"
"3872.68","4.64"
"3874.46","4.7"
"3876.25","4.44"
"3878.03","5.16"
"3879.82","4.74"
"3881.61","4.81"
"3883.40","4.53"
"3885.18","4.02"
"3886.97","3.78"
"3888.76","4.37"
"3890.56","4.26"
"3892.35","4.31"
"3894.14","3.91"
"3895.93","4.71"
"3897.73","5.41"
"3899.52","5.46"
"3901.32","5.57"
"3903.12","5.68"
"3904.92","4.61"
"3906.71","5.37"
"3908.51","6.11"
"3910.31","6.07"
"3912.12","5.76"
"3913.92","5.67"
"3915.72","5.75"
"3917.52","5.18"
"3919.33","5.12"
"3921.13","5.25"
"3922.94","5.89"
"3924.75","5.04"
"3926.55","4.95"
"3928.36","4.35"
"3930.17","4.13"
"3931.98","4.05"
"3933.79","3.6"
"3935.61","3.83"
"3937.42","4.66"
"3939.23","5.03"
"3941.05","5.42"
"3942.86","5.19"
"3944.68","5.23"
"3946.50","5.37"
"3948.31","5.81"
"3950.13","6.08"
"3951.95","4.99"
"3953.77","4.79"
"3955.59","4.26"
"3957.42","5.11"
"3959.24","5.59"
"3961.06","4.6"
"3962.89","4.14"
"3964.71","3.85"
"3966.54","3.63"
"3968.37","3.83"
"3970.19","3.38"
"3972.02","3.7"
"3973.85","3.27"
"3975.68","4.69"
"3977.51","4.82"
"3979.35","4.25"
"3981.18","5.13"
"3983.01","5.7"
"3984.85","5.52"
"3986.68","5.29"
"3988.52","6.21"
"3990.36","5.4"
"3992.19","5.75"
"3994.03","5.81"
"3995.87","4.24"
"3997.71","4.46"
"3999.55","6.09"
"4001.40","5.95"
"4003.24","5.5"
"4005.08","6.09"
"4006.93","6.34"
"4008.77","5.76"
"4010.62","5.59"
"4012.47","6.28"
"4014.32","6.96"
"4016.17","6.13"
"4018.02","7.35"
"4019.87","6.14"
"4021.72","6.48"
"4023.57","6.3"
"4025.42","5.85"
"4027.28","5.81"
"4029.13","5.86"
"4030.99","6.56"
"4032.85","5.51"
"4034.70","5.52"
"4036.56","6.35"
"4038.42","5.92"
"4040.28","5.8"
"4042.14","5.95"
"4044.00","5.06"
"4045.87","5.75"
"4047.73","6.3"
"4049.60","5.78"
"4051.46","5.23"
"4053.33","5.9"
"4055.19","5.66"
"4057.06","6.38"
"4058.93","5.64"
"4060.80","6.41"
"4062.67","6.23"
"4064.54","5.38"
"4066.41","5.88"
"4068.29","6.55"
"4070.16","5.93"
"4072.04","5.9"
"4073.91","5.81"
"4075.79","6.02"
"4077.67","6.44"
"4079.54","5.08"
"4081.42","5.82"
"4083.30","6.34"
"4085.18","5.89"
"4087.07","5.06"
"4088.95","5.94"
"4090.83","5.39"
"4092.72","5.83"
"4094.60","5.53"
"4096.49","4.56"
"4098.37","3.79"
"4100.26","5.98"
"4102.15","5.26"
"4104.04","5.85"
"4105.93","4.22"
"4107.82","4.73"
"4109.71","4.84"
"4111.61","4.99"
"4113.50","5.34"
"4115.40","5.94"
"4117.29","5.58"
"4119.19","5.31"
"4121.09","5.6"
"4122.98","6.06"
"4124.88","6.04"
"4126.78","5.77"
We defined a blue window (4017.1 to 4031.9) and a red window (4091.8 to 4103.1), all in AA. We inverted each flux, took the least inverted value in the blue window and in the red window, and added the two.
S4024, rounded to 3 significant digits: 0.303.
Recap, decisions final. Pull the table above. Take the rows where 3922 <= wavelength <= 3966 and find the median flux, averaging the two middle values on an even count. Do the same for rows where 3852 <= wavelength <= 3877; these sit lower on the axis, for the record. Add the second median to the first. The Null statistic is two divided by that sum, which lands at 0.200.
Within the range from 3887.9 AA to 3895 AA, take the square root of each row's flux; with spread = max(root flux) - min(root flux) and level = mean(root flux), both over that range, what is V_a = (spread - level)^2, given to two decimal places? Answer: 3.76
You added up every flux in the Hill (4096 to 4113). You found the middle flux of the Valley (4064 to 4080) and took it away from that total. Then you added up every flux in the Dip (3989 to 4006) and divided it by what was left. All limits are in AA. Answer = 1.29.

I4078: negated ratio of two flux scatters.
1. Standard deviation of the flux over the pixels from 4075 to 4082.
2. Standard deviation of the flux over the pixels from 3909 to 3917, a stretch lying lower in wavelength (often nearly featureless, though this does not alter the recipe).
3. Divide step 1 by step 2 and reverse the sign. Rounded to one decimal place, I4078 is -3.2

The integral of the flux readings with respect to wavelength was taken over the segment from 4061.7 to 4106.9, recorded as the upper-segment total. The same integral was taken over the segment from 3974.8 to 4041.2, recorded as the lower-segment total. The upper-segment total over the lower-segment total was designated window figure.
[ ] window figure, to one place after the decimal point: 0.7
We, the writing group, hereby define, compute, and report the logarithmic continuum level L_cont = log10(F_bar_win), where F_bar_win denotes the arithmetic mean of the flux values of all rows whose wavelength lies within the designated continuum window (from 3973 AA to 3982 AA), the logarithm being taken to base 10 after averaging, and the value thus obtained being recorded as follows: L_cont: 0.65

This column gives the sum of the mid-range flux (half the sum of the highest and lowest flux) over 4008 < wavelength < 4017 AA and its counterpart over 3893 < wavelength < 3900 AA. 11.0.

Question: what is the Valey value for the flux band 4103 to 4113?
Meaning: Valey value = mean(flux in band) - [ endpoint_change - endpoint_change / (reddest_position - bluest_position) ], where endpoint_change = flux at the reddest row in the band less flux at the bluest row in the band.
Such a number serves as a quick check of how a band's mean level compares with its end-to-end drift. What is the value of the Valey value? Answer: 5.7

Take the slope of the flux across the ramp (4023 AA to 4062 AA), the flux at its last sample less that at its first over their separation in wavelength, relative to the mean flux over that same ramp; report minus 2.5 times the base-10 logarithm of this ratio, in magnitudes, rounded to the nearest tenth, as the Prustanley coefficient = 8.2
